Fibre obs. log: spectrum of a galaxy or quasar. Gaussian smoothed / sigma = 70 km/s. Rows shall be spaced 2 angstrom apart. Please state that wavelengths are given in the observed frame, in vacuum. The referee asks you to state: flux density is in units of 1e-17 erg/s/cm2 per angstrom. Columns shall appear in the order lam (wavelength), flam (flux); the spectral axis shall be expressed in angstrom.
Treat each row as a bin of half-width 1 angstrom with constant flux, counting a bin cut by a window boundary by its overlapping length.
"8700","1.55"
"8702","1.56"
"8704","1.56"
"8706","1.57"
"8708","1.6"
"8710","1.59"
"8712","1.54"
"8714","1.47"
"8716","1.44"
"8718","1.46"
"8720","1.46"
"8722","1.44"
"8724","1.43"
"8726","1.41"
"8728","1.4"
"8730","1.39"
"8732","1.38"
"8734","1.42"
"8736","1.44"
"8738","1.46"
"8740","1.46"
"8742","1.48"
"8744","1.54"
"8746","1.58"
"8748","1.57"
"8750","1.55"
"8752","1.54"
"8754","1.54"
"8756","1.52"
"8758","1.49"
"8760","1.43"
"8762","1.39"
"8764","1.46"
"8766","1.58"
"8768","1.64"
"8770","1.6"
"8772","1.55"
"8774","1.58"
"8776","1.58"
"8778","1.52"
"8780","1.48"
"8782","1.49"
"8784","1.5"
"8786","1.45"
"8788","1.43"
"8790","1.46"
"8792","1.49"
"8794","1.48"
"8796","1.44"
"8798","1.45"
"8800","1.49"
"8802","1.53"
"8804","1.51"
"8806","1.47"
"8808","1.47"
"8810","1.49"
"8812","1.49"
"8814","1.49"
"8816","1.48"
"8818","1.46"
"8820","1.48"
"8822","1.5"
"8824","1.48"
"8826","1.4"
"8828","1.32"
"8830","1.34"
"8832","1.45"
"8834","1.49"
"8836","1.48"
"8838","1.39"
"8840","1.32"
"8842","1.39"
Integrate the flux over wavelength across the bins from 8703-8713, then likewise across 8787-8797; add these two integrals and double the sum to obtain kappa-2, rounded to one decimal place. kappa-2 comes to 60.6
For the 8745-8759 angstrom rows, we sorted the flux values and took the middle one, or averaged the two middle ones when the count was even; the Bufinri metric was 1.54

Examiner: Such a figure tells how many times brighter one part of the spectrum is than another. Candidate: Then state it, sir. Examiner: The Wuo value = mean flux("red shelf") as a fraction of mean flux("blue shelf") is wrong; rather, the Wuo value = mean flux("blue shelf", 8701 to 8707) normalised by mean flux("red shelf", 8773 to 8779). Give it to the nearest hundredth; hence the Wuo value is 1.00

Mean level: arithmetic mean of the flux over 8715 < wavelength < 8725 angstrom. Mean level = 1.45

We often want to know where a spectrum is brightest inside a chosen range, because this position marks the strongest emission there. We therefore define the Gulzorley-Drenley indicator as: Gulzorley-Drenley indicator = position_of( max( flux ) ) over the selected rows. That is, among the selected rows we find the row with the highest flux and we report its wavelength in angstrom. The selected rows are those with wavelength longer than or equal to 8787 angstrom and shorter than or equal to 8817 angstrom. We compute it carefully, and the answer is 8802 angstrom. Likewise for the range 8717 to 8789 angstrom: 8768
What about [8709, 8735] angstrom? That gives 8710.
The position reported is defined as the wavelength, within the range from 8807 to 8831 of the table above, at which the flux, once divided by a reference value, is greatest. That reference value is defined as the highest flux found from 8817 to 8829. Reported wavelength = 8822 angstrom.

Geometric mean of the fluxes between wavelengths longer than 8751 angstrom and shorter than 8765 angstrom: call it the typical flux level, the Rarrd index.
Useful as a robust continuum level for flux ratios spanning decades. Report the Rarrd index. 1.48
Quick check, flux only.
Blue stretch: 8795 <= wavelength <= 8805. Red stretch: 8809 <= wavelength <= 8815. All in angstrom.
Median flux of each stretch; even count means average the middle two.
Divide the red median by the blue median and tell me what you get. 1.00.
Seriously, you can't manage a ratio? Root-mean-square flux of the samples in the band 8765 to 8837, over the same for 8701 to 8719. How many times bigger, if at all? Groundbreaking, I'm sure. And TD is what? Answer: 0.971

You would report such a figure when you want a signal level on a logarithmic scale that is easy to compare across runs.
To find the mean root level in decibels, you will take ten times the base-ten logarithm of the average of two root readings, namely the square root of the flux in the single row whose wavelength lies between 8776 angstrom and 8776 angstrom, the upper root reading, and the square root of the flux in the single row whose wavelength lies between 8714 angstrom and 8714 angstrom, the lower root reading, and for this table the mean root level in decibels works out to 0.916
